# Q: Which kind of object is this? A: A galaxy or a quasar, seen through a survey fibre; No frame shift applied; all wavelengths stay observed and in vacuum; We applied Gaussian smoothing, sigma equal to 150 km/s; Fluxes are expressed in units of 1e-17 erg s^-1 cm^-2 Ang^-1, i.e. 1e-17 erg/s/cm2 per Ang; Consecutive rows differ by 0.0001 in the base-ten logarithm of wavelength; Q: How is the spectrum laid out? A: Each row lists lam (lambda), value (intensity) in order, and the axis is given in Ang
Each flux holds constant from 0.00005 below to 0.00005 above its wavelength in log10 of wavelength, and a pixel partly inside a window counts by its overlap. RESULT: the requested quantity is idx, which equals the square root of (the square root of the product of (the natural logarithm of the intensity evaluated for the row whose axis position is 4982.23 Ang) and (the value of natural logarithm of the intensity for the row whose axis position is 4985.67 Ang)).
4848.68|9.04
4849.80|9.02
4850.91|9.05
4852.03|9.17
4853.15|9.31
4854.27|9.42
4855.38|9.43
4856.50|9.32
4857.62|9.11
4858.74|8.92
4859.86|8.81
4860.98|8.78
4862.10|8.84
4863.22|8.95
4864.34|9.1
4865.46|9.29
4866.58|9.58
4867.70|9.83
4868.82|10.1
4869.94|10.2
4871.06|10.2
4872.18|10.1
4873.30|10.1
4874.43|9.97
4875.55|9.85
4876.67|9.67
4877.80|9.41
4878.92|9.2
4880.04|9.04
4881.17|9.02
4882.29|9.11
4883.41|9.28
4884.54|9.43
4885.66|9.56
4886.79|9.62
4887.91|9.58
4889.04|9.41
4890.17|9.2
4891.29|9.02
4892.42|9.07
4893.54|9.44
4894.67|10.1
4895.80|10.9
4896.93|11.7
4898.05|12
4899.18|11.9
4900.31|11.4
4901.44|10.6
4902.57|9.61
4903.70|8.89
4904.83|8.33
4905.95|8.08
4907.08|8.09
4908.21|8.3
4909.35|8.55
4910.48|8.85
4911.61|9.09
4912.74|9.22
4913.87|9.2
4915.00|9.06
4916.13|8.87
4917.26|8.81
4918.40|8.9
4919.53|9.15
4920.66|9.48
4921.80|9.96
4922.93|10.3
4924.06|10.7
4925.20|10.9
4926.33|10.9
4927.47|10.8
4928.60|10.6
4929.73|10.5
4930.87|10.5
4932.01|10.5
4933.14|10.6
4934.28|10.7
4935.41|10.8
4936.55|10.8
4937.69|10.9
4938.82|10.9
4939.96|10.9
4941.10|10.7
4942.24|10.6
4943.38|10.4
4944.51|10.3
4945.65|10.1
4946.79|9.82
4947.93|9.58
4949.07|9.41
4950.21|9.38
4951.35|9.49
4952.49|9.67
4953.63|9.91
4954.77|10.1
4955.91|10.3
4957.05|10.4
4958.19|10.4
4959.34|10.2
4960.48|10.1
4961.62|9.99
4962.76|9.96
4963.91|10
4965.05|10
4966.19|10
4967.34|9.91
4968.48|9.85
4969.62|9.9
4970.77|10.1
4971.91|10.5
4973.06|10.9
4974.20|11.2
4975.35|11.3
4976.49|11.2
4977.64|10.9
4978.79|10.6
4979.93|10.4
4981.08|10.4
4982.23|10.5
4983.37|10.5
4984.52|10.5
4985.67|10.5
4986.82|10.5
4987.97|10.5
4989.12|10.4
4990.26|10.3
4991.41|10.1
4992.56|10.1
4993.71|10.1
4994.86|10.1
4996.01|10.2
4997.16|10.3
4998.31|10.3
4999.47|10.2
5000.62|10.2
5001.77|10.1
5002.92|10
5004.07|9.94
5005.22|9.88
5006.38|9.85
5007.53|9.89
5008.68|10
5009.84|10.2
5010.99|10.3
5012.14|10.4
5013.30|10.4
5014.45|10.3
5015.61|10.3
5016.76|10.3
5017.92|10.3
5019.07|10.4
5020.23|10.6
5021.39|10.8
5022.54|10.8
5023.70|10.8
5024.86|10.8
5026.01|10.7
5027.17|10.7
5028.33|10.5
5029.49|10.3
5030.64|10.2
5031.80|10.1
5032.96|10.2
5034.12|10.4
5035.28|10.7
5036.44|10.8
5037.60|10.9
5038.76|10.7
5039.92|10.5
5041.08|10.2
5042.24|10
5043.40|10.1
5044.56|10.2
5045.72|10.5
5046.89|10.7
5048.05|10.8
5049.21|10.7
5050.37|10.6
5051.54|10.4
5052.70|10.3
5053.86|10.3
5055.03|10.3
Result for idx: 1.53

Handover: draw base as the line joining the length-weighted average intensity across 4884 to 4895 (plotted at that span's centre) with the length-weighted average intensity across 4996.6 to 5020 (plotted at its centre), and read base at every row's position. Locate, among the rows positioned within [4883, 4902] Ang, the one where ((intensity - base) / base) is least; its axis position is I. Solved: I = 4891.29 Ang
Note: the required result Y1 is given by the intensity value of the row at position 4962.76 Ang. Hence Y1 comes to 9.96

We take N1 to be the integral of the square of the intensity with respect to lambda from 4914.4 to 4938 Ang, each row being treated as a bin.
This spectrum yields 2454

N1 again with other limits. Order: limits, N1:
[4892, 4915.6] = 2230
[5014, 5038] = 2656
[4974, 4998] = 2645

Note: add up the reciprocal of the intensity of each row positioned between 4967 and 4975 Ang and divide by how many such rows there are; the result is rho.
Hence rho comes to 0.097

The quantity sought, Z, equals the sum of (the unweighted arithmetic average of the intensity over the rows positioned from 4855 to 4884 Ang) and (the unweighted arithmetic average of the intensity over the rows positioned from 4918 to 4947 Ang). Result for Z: 19.8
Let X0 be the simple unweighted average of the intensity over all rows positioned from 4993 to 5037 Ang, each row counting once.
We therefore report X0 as 10.3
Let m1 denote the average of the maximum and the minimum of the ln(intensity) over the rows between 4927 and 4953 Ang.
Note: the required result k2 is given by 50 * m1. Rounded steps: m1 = 2.31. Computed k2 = 116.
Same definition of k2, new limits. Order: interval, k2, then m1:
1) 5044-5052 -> 118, 2.35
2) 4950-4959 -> 115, 2.29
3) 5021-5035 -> 117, 2.35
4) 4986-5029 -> 117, 2.33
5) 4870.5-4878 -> 114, 2.28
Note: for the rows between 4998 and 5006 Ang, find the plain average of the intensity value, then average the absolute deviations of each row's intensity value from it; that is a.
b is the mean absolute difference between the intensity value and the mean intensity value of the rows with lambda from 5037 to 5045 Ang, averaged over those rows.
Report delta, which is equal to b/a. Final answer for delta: 2.2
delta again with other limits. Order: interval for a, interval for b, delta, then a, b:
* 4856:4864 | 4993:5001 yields 0.4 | 0.145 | 0.06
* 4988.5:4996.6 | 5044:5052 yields 1.7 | 0.098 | 0.16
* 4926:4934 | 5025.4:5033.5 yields 1.7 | 0.127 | 0.21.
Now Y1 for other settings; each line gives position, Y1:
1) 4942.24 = 10.6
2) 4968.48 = 9.85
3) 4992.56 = 10.1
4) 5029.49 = 10.3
